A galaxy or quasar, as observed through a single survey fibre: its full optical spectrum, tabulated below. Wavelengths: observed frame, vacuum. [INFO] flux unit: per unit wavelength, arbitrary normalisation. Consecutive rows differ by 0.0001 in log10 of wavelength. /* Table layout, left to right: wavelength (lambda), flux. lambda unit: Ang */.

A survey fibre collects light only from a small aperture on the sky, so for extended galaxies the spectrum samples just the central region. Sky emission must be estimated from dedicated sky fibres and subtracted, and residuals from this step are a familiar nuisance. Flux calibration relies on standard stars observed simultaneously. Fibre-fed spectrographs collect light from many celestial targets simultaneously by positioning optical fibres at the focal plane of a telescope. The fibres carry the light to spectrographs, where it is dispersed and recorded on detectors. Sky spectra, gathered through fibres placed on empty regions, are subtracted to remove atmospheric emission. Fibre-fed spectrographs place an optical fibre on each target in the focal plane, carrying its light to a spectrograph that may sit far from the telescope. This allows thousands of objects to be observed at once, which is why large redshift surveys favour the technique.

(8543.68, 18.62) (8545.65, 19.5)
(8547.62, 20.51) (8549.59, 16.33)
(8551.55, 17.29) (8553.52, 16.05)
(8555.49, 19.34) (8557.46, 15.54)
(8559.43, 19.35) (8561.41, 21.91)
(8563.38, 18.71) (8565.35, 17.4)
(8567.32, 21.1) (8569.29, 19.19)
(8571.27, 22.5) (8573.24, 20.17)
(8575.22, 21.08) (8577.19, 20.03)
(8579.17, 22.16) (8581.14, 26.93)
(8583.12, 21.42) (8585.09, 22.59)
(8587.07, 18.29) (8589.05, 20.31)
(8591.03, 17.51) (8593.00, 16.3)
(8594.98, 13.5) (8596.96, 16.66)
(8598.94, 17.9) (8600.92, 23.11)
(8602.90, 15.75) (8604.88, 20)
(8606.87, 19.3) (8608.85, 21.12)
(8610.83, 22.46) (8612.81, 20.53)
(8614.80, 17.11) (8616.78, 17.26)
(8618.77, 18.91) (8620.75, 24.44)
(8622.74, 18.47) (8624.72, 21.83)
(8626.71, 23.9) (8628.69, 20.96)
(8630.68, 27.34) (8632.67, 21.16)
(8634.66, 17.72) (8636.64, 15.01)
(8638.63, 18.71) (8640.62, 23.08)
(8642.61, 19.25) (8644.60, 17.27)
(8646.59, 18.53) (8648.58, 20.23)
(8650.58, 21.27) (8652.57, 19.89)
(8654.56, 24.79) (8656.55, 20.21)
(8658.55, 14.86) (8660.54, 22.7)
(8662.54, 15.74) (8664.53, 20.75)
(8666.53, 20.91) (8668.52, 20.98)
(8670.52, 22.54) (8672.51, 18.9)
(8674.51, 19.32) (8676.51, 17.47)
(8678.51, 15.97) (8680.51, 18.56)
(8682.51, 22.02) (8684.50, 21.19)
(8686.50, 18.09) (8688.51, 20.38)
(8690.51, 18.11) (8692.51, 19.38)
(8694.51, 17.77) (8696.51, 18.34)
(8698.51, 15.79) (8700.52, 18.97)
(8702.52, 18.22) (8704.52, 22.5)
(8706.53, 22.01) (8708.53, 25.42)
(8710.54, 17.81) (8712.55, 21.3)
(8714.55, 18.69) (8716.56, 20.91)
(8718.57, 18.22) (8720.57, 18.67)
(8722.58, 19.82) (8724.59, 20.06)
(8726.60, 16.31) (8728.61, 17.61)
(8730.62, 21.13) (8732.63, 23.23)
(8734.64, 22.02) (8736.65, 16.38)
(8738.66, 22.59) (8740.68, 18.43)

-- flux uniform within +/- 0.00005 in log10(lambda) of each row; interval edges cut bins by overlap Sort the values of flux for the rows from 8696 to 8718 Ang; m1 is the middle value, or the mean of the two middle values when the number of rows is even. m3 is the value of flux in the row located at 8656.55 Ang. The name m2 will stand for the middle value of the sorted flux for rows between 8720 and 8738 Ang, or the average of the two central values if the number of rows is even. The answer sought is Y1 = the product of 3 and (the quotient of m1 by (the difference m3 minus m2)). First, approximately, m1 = 19.0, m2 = 19.8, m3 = 20.21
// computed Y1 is 146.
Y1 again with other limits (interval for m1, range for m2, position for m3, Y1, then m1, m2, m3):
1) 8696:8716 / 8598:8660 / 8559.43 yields -87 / 18.8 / 20.0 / 19.35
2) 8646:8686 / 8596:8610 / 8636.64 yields -14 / 20.2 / 19.3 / 15.01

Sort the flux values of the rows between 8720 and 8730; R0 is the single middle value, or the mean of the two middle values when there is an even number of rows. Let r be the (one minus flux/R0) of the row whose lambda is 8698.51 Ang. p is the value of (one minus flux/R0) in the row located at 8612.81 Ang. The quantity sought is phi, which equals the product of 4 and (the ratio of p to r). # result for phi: -3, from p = -0.10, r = 0.15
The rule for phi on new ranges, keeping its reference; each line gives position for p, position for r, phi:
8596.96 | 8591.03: 7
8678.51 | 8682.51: -3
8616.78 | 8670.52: -1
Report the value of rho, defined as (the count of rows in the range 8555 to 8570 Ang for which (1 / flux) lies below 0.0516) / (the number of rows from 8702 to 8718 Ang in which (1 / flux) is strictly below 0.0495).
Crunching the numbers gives 0.4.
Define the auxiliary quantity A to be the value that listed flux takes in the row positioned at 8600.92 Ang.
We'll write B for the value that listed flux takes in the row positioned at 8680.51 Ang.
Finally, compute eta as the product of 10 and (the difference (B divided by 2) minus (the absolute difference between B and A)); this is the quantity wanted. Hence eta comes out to 47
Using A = 23.11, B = 18.56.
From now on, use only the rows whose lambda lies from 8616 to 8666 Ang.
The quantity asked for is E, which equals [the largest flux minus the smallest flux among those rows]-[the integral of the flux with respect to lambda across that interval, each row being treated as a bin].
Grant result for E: -997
